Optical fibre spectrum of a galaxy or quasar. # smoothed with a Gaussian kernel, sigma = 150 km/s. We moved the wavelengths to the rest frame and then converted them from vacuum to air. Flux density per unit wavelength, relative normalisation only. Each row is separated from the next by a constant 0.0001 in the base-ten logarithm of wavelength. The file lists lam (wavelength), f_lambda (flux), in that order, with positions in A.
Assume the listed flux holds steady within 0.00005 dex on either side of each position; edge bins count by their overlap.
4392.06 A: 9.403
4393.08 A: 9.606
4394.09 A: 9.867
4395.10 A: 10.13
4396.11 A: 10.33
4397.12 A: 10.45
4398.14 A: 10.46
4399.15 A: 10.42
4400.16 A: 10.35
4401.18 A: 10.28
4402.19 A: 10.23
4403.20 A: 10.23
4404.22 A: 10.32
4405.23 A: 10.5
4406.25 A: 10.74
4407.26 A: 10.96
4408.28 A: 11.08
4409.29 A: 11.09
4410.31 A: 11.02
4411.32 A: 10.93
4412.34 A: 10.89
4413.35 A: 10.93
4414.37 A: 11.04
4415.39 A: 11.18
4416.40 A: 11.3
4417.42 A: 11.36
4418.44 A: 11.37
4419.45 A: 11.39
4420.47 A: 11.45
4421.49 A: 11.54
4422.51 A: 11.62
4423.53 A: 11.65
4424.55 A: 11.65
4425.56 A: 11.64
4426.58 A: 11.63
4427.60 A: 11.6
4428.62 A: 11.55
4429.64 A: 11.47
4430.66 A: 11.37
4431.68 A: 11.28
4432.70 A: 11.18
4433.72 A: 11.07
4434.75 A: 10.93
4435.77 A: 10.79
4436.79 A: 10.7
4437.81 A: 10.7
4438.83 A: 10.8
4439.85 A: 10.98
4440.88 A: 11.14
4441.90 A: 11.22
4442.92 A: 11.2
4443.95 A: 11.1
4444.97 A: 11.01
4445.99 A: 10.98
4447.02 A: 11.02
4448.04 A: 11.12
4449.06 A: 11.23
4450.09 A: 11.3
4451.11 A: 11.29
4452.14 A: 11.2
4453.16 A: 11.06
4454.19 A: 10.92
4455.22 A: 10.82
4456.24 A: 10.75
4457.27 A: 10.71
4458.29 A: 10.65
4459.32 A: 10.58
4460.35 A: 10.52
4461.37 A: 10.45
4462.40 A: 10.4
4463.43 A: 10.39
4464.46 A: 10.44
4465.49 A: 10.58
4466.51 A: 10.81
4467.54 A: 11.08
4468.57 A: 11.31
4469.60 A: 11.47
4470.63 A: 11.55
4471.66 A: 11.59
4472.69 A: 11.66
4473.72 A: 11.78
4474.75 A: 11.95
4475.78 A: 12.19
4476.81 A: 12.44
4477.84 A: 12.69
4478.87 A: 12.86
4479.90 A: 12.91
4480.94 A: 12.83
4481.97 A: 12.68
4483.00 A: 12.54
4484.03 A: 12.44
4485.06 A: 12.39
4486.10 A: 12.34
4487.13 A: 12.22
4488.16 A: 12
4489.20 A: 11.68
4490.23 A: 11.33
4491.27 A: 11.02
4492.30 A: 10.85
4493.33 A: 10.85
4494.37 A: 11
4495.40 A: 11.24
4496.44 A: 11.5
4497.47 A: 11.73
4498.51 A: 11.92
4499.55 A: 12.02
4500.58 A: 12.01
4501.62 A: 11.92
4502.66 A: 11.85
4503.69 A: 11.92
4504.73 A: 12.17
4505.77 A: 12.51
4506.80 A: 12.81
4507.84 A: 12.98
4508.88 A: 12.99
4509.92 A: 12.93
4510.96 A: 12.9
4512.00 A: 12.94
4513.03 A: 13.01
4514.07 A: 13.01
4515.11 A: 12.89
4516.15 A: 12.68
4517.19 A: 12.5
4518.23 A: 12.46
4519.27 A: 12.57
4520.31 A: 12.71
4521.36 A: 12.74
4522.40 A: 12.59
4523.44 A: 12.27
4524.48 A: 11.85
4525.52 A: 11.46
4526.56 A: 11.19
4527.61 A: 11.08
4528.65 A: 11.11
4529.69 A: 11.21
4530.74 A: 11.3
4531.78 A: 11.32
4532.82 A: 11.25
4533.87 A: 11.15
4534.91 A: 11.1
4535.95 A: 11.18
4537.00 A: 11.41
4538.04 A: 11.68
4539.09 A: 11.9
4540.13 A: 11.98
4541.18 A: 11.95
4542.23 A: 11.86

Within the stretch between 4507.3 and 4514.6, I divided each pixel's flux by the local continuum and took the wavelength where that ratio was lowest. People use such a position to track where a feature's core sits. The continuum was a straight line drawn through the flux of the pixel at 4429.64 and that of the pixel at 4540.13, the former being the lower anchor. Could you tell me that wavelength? 4510.96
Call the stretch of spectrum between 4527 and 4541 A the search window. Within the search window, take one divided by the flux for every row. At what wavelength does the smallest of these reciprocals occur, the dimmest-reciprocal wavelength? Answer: 4540.13 A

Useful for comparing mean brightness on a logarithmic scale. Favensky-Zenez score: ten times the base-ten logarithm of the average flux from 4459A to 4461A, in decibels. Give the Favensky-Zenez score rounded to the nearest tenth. 10.2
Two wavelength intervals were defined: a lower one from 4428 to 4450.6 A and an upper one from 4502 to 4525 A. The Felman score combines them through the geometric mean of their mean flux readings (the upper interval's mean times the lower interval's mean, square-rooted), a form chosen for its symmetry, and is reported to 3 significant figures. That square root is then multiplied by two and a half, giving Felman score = 29.6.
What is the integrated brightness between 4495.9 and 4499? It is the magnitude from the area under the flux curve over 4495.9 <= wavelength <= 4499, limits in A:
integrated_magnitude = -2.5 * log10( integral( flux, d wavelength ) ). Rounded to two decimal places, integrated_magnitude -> -3.90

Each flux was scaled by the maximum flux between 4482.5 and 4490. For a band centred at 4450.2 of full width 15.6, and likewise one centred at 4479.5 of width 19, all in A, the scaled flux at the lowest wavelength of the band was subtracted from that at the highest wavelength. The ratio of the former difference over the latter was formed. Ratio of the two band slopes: -1.1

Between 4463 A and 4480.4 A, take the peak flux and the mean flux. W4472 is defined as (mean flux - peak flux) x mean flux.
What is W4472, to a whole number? -15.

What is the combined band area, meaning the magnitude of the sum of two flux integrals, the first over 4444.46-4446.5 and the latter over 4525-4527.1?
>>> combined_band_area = 46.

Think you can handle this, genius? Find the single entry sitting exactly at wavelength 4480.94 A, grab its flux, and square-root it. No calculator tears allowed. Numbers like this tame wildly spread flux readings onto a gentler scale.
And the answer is 3.582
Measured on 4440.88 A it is 3.338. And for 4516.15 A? 3.561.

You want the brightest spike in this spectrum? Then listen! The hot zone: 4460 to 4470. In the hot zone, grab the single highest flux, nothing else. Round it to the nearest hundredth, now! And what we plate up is 11.47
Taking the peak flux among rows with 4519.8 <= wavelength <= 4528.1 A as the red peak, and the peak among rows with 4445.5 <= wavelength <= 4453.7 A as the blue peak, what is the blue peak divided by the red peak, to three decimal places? 0.887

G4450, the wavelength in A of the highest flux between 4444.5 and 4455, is 4450.09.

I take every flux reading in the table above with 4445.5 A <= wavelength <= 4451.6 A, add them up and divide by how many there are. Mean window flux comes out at 11.2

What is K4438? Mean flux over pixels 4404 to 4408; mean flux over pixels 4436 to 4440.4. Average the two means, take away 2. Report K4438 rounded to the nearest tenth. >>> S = 8.7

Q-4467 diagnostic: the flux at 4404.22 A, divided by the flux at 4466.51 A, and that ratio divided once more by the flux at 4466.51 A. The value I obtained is 0.088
